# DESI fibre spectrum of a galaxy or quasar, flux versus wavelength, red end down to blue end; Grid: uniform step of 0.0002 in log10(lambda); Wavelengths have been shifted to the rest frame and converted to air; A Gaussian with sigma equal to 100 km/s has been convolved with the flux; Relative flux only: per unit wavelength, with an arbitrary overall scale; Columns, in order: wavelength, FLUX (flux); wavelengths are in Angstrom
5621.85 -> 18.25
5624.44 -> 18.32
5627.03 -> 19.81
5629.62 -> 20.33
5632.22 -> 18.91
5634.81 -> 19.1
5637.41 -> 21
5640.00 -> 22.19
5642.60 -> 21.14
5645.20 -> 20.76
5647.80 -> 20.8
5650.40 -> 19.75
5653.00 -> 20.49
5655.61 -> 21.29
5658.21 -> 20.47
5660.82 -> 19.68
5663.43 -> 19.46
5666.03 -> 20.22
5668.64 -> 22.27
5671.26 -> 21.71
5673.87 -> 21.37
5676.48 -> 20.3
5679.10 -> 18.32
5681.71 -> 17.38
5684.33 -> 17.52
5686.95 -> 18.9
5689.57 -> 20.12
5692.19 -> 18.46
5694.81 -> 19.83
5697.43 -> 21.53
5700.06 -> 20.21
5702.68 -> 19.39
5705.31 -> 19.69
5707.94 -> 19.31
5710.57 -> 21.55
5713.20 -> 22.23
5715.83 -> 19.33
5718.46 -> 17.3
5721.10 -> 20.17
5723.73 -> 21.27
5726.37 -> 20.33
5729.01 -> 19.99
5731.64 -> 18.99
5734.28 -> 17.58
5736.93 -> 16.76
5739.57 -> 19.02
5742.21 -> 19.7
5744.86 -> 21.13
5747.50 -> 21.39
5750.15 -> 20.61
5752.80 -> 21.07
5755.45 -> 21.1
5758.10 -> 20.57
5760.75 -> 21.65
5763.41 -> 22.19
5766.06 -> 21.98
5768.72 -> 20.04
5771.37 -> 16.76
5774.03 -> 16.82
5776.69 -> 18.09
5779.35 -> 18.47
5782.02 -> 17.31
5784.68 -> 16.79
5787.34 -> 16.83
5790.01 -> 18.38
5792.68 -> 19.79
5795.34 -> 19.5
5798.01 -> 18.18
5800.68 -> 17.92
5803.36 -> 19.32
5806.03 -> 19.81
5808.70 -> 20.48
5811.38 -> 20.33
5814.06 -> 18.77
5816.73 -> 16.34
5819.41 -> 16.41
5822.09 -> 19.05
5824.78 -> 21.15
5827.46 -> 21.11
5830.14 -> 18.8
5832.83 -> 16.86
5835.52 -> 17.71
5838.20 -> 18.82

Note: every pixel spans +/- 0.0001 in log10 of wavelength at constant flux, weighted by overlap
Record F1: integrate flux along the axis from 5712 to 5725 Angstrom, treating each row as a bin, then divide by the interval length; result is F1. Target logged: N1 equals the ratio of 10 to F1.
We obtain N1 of 0.50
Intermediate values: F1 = 20.0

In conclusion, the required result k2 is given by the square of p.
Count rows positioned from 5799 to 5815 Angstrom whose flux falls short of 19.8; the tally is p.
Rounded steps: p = 3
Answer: 9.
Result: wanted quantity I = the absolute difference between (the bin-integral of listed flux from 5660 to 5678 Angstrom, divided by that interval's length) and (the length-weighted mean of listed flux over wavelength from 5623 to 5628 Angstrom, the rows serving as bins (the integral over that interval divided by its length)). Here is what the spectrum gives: 1.7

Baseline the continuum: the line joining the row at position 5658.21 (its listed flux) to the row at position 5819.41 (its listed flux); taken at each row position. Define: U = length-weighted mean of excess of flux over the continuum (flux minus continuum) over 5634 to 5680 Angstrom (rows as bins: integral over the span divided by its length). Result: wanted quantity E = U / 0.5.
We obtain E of 0.2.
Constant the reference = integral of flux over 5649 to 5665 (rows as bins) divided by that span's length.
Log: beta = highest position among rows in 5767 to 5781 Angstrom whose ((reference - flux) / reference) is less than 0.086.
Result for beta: 5779.35 Angstrom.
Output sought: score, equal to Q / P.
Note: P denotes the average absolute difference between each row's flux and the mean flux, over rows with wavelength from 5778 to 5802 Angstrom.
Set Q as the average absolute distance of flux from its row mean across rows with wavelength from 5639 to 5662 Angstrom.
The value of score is 0.69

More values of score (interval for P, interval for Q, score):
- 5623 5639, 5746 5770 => 0.69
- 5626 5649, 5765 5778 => 2.24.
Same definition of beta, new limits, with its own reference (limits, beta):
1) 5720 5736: 5731.64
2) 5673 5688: 5686.95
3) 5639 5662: 5660.82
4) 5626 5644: 5642.60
